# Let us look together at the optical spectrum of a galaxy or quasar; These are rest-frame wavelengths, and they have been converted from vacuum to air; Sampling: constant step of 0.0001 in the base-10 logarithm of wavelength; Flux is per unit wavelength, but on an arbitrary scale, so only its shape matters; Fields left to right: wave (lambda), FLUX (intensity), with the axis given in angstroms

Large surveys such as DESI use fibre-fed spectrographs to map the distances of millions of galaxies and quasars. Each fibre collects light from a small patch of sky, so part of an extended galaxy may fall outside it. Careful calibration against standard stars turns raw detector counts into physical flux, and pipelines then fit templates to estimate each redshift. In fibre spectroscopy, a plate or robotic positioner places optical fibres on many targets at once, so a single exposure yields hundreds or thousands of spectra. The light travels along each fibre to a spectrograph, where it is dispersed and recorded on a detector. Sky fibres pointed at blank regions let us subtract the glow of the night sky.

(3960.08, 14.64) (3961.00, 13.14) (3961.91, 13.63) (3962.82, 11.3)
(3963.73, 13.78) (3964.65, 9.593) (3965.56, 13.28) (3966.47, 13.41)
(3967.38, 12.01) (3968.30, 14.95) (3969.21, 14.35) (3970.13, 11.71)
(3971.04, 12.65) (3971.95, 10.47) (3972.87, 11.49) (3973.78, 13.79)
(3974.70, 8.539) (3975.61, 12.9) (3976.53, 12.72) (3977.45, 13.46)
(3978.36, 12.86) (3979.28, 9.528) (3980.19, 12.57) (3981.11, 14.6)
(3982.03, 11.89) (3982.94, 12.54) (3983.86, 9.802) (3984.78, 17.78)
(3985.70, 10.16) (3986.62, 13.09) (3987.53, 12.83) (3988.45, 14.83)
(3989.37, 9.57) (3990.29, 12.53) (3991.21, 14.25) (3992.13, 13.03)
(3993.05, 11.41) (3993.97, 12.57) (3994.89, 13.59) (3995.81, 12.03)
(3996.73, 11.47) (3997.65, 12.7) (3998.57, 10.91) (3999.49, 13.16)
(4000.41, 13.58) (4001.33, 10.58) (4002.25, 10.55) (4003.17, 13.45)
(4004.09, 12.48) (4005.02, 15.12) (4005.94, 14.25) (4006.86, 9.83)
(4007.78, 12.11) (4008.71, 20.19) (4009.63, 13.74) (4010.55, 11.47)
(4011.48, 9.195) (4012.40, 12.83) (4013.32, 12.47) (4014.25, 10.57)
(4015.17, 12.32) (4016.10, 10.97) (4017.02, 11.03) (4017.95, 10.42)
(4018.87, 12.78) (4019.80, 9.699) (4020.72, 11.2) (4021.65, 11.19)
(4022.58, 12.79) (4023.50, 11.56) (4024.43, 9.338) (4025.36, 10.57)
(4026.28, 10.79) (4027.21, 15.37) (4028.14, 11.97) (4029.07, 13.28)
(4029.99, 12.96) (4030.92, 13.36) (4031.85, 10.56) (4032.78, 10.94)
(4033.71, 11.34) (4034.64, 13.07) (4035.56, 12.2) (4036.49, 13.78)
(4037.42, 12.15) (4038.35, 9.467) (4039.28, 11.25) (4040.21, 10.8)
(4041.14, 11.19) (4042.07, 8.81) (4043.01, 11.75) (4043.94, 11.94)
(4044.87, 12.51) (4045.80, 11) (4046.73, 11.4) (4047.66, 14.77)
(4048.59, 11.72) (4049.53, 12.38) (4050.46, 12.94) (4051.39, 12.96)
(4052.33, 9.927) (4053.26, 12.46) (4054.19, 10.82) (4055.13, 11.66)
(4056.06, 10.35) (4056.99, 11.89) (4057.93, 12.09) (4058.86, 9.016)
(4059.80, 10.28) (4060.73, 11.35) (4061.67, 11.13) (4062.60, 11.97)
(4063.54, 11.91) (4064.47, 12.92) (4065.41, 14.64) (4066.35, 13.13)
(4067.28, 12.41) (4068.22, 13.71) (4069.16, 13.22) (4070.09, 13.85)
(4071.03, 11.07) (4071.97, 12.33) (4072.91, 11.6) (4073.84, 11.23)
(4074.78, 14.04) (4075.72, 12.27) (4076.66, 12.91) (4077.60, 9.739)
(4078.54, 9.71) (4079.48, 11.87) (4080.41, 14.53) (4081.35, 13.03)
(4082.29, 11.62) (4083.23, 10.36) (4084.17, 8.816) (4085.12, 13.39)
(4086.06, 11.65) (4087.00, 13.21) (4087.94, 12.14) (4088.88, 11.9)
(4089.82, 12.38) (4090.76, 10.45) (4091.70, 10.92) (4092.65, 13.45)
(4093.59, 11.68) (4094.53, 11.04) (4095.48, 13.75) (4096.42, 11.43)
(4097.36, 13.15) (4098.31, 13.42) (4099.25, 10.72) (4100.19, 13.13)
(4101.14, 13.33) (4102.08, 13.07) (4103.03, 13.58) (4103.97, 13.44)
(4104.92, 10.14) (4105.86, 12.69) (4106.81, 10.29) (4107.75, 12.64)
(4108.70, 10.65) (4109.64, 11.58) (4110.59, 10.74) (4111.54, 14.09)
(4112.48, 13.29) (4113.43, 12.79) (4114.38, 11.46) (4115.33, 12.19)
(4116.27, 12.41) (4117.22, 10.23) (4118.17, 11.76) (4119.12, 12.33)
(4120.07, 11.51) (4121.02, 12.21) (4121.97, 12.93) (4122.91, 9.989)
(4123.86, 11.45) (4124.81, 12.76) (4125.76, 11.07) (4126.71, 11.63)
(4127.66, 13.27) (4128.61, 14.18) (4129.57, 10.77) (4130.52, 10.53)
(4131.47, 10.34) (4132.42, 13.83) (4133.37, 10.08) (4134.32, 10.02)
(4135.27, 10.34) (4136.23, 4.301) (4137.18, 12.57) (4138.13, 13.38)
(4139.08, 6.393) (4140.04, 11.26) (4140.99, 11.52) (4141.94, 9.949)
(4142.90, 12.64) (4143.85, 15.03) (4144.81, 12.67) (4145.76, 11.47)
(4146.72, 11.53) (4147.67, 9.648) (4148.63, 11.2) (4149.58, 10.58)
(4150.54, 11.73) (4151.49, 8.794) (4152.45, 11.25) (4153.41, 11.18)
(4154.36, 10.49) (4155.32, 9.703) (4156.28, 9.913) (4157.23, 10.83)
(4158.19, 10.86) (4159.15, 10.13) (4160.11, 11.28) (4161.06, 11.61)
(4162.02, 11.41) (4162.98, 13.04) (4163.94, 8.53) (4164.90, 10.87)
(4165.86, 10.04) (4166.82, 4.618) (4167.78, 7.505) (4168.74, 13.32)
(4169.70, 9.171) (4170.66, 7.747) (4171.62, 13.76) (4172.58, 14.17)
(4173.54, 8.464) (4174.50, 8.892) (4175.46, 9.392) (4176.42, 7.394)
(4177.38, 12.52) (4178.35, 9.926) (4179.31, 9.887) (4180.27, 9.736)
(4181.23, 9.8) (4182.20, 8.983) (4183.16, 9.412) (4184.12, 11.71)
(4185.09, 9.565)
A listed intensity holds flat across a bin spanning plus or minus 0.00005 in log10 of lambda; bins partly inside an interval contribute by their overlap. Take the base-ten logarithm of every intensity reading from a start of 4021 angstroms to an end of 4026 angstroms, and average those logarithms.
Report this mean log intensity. 1.04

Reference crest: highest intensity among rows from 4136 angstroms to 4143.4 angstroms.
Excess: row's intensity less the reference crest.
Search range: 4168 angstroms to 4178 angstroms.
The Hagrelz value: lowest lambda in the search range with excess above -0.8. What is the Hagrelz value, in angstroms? 4168.74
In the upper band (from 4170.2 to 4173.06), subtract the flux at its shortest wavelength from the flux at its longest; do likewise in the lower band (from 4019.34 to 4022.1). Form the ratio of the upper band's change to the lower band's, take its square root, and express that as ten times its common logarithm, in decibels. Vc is 3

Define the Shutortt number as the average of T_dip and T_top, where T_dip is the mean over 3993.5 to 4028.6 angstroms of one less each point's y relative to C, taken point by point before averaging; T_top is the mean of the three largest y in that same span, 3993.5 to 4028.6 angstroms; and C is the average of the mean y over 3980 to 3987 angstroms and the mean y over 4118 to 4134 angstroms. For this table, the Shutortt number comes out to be 8.5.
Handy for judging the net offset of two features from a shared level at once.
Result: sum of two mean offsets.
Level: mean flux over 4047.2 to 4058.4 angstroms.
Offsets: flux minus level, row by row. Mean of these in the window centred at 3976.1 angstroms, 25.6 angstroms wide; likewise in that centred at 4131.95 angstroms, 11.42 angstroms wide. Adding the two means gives -0.4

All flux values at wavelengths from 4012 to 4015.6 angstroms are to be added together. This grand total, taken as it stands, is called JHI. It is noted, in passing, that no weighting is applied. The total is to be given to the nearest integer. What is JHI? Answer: 48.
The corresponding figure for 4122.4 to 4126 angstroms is 45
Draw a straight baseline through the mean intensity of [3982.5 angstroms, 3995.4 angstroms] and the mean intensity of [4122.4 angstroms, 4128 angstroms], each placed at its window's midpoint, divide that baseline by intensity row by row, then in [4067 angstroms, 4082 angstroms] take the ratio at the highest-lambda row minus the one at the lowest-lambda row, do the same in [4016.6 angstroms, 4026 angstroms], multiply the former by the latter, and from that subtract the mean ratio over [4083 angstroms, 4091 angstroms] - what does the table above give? -1.05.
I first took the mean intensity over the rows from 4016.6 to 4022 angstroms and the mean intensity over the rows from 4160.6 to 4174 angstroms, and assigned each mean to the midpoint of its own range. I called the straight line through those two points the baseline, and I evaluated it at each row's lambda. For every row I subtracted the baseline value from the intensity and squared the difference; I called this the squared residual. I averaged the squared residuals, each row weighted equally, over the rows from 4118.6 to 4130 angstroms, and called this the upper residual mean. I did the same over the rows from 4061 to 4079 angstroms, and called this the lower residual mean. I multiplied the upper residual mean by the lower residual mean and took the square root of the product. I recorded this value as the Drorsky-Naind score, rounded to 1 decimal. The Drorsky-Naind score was 3.7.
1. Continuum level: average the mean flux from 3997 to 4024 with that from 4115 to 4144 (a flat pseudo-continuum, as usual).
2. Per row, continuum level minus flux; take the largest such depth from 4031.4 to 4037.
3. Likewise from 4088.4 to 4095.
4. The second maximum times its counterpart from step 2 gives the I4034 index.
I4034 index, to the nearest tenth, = 1.6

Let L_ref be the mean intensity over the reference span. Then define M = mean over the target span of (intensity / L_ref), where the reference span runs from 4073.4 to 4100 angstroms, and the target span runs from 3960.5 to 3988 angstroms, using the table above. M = 1.04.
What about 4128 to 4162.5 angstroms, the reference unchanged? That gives 0.91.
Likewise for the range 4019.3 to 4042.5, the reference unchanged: 0.97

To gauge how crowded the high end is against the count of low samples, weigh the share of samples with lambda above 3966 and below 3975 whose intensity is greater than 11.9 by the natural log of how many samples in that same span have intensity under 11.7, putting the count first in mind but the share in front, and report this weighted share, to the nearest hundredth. 0.66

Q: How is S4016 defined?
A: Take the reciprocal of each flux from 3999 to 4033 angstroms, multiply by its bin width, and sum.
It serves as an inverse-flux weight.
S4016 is 2.9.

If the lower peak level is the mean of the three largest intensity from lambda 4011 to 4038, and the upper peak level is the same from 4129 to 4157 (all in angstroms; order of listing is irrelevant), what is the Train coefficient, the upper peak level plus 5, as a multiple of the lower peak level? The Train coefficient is 1.35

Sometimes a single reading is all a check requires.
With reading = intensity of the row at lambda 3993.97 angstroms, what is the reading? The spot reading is 12.57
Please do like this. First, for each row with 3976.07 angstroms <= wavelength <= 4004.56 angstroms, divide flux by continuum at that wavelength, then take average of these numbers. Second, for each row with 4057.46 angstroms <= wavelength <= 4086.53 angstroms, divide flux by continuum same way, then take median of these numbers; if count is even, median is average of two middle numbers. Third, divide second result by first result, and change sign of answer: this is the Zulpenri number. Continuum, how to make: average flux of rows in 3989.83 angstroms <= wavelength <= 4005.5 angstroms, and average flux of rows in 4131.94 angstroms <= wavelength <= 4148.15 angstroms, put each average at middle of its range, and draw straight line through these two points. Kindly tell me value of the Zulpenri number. -1.031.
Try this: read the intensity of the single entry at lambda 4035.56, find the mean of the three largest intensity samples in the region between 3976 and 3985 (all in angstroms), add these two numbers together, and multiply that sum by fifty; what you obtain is 1374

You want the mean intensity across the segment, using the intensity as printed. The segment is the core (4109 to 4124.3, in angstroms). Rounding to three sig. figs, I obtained 11.9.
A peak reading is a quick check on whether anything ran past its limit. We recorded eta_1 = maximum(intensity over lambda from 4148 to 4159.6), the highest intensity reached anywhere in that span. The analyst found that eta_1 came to 11.73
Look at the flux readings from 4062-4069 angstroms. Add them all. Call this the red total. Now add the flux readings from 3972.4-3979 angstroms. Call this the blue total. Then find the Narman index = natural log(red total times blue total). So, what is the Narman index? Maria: 8.959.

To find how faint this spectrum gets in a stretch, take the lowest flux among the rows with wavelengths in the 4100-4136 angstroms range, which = 9.989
